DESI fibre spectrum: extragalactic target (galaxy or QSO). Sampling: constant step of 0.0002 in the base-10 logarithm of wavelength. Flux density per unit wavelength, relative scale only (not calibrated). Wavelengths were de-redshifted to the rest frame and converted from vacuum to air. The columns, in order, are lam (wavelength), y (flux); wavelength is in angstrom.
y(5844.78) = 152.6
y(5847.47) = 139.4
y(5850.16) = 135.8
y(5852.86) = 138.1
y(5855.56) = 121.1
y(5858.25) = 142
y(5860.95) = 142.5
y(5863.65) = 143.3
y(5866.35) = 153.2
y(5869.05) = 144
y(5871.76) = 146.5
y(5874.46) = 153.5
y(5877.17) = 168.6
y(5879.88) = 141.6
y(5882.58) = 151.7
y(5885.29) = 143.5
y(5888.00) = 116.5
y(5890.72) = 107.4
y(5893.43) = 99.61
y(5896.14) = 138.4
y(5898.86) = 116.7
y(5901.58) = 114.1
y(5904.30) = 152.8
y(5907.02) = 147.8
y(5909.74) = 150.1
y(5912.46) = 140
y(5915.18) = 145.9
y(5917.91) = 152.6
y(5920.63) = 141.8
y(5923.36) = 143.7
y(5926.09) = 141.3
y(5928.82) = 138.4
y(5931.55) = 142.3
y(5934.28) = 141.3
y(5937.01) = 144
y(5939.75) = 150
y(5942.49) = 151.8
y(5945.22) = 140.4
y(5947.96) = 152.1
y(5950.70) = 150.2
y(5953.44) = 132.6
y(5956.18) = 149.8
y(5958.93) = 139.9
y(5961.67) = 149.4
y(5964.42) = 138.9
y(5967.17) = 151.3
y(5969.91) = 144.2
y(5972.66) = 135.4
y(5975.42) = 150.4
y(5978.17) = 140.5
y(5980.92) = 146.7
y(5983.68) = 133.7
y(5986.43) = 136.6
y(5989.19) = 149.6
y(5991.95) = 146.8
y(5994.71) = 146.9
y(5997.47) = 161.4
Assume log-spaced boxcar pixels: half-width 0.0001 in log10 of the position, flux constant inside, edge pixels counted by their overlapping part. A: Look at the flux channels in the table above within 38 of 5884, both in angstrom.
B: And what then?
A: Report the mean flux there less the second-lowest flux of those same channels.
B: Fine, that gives 31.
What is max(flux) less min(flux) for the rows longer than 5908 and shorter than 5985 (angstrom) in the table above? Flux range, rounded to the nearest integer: 20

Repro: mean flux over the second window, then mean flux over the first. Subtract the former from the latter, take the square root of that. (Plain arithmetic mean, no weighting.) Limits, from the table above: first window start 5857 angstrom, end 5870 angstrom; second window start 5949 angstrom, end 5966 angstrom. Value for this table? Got 1.2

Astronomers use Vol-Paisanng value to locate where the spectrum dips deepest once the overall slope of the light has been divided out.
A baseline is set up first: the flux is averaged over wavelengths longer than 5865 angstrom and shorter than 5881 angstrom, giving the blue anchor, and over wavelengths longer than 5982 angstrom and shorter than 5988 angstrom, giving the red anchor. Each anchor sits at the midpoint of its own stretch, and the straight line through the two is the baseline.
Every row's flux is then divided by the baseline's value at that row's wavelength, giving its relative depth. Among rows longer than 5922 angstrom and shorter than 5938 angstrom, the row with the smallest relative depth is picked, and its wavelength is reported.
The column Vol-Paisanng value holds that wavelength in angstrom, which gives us 5928.82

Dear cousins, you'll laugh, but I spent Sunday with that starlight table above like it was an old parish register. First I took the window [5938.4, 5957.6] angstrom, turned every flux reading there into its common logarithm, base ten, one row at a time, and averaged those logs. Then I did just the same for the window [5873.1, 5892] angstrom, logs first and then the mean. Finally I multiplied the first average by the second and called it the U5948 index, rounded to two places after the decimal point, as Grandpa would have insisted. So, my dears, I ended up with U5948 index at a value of 4.64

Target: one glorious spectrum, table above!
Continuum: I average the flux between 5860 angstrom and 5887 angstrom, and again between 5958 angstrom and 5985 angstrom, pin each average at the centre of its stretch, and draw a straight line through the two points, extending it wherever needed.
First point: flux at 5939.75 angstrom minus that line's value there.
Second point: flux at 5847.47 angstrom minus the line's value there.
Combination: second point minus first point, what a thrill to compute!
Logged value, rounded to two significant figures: -16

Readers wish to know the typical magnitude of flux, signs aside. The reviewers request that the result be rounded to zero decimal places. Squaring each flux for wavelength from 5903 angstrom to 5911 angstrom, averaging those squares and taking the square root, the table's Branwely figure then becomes 150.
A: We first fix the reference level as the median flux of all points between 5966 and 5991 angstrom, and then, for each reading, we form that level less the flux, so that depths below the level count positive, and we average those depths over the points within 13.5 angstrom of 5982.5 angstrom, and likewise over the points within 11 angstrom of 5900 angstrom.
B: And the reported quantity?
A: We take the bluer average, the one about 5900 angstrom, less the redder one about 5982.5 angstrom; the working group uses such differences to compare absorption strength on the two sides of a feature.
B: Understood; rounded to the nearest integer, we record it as 15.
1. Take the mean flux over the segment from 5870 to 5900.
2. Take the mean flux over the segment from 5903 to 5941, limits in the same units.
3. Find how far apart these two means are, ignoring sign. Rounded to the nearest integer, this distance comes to 10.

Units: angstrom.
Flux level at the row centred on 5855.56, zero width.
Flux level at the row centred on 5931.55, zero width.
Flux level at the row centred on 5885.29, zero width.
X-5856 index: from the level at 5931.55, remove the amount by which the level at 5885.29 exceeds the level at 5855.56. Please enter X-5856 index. 120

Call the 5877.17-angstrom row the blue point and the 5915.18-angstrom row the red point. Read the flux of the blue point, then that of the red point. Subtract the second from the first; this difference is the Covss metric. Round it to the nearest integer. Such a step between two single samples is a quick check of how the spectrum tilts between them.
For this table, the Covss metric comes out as 23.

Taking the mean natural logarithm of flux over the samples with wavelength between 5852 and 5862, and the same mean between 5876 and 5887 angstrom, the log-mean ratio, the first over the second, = 0.98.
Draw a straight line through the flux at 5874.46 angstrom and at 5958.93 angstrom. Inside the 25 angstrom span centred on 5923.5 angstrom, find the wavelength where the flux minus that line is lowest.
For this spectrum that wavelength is 5912.46 angstrom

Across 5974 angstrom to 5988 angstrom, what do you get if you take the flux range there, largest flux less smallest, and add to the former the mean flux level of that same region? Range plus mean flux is 158.3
